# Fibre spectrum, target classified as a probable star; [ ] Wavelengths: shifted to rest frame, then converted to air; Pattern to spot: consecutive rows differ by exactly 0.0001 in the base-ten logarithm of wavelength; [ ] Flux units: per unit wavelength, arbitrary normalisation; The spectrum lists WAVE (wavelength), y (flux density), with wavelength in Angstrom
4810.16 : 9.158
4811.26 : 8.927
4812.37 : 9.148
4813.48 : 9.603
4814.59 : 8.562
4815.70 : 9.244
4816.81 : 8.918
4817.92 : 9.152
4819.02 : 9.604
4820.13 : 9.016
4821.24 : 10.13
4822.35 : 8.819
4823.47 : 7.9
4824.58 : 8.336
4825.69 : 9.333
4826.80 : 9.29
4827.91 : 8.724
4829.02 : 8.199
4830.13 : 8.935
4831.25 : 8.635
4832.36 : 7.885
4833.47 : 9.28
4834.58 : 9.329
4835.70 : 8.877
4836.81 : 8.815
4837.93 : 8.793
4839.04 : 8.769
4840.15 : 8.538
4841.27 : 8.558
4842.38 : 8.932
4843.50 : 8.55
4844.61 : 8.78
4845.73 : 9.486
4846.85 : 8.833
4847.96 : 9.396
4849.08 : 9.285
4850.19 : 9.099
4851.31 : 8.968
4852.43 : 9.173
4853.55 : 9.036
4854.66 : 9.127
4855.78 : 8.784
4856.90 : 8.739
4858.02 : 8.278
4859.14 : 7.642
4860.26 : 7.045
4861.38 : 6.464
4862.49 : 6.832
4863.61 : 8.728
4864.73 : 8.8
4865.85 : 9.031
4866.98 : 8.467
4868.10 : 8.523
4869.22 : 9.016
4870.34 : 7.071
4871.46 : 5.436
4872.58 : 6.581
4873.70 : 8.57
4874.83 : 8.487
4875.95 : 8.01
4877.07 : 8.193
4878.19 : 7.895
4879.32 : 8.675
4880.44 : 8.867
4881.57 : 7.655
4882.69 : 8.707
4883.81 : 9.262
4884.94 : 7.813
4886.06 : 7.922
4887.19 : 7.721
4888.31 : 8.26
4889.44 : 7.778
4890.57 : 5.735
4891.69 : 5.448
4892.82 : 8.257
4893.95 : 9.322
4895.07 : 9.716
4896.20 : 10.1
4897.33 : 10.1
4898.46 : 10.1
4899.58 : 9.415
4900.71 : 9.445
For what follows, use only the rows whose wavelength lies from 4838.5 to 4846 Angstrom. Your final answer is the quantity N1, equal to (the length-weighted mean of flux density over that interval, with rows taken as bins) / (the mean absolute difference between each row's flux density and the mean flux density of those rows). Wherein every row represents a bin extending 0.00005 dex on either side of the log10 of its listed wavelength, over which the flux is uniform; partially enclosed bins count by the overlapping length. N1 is 38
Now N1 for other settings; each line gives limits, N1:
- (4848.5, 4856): 77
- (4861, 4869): 10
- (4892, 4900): 19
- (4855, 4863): 10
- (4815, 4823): 27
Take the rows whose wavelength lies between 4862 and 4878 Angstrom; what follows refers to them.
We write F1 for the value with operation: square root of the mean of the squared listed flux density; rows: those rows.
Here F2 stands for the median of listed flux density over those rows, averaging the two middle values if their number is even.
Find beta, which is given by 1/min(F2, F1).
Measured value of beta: 0.124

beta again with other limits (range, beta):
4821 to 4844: 0.114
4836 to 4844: 0.115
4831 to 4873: 0.117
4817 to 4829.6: 0.111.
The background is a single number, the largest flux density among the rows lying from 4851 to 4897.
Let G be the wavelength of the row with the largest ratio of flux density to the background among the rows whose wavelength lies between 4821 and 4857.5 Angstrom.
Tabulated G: 4821.24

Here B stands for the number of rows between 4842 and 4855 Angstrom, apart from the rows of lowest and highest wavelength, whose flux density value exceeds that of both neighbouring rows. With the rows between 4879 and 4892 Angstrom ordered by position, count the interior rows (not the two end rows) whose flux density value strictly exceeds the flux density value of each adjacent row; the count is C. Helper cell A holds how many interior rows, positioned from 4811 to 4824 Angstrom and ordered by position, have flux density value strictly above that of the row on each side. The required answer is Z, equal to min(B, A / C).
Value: 1.0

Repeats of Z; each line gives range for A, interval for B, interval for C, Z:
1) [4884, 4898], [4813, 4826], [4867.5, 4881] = 0.7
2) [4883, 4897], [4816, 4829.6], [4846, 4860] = 0.7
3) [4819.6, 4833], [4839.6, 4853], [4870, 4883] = 1.0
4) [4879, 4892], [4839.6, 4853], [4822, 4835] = 2.0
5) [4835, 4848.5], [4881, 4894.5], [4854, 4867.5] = 2.0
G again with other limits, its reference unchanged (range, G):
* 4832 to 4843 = 4834.58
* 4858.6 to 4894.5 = 4893.95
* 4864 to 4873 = 4865.85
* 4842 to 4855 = 4845.73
